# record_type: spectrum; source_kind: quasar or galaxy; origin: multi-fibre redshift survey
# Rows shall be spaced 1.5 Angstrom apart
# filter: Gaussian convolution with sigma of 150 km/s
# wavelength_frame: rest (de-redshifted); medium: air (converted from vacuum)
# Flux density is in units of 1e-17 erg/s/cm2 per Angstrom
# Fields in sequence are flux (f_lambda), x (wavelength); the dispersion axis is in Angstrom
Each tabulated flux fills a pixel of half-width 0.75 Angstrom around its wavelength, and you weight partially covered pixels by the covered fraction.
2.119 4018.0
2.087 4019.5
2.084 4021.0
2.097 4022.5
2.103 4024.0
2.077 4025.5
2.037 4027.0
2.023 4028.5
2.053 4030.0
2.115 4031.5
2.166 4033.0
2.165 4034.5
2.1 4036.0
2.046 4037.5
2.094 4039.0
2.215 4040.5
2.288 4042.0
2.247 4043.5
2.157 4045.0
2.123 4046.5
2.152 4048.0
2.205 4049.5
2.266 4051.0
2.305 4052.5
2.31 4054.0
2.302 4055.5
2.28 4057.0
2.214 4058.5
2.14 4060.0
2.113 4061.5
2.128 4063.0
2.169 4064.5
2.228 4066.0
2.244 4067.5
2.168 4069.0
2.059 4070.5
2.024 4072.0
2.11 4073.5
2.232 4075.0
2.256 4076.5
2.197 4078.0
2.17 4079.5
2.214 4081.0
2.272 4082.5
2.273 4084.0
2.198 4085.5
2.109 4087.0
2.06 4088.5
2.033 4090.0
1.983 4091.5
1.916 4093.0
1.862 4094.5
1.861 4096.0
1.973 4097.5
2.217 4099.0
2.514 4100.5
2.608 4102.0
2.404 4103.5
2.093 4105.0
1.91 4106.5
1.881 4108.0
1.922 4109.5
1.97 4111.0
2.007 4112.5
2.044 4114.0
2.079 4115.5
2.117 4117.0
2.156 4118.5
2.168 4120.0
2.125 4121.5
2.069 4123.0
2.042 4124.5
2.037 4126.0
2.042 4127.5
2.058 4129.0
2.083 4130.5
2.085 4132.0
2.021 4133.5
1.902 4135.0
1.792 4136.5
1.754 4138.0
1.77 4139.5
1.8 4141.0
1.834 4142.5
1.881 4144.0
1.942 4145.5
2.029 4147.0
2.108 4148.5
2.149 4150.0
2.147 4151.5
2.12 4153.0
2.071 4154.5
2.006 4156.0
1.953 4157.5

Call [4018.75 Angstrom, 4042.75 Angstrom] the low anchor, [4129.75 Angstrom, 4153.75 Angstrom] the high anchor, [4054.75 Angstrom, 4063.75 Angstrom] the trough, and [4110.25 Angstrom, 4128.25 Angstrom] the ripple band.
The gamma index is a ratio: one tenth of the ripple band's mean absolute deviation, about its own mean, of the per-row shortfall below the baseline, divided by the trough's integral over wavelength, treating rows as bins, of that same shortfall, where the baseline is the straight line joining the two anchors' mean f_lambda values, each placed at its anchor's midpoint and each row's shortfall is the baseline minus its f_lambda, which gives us -0.004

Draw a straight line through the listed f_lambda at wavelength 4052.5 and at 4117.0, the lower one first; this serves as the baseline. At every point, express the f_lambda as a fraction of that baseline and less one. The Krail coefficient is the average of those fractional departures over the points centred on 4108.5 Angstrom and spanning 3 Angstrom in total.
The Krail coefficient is -0.11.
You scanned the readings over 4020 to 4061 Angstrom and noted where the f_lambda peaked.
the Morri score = 4054.0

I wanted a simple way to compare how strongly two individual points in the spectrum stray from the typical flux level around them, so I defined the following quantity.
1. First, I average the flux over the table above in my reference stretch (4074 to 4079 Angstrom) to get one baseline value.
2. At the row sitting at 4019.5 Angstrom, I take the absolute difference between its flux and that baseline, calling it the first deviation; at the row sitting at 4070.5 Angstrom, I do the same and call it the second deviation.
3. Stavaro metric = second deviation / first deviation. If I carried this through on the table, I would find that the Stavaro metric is 1.2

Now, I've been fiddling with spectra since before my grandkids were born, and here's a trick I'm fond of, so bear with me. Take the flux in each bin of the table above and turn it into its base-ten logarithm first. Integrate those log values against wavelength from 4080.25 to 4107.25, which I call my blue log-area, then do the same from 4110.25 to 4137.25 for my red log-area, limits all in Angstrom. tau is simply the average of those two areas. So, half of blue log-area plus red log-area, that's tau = 8.62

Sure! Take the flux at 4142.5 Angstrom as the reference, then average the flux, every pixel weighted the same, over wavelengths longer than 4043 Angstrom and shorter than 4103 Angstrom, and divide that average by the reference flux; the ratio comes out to 1.18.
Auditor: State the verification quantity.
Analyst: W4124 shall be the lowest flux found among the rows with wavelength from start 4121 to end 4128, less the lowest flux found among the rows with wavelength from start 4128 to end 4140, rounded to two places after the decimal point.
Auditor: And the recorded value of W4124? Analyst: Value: 0.28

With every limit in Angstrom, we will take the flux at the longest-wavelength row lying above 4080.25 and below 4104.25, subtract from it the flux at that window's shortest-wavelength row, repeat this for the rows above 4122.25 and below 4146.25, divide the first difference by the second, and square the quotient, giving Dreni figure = 2.2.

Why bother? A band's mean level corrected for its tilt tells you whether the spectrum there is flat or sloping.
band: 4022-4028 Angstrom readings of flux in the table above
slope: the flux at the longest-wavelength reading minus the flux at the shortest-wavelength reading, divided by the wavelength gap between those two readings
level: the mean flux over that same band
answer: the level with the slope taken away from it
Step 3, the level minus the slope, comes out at 2.09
